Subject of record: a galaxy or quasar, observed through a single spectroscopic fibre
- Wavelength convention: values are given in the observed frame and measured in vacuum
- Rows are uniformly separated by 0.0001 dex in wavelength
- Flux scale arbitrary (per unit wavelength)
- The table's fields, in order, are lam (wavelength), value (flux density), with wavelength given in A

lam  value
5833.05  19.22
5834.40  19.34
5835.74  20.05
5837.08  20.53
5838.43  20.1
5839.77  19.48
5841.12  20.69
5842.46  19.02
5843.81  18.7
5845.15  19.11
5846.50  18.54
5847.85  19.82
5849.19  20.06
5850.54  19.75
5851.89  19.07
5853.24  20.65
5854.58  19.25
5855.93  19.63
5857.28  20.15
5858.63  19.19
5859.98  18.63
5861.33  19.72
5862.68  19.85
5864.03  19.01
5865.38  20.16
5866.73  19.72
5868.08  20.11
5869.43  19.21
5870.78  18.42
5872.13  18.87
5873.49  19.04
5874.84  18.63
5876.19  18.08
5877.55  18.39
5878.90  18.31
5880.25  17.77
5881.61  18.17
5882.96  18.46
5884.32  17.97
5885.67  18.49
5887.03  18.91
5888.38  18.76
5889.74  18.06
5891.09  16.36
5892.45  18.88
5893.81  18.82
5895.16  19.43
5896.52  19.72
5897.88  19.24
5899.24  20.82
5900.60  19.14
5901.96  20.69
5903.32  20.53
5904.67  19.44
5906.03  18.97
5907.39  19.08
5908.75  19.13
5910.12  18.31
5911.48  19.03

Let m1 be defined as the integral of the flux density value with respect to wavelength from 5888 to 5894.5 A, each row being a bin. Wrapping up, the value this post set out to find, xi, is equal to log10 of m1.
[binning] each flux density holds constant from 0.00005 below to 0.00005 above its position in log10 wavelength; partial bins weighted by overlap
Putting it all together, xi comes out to 2.072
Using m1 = 118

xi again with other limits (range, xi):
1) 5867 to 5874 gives 2.128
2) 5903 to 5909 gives 2.066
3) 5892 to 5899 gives 2.131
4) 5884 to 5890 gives 2.045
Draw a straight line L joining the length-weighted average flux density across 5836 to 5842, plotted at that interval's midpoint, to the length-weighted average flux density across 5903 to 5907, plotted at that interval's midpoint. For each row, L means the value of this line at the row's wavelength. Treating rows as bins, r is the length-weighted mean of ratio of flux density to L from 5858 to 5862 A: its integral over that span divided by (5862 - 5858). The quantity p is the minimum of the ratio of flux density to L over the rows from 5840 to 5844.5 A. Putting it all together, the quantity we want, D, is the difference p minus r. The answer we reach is -0.030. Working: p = 0.930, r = 0.960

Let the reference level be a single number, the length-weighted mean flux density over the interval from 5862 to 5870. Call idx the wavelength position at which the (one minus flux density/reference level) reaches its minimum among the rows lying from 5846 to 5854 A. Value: 5853.24 A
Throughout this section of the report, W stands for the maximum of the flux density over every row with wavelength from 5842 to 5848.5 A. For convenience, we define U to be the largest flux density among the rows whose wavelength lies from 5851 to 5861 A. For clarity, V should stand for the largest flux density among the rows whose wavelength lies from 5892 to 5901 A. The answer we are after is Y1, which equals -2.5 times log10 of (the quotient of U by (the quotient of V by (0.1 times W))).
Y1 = -0.73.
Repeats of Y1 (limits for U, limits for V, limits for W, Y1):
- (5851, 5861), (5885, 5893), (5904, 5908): -0.82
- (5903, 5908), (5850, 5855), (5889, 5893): -0.68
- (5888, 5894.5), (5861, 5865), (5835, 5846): -0.74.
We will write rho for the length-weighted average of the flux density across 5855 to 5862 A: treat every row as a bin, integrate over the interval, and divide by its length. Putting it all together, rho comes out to 19.44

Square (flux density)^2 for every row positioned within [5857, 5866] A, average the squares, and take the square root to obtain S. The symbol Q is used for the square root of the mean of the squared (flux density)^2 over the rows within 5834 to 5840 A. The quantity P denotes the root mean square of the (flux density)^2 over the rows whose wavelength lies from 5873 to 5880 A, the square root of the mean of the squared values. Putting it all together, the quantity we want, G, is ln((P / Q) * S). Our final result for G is 5.80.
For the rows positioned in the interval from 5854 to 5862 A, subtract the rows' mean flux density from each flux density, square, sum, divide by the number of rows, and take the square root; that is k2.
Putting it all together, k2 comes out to 0.48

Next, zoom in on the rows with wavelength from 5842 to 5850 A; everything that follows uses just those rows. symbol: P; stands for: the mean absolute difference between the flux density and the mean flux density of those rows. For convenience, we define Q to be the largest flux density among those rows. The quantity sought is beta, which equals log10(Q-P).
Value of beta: 1.292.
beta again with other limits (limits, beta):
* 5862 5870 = 1.296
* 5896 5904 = 1.305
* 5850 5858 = 1.306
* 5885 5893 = 1.261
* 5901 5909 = 1.302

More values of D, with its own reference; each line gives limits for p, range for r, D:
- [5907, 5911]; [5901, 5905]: -0.096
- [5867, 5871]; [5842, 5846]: -0.013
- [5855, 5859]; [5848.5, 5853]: -0.023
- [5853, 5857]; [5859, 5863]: -0.007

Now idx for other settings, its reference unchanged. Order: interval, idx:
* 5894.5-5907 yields 5899.24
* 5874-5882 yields 5874.84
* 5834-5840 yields 5837.08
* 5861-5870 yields 5865.38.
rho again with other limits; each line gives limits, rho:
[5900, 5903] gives 20.00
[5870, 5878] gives 18.57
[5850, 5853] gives 19.54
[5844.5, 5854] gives 19.57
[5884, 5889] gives 18.59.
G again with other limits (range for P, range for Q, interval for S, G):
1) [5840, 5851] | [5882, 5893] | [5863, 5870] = 6.09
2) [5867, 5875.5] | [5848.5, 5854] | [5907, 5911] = 5.79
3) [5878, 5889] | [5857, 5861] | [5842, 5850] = 5.81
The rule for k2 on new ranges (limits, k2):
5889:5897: 1.11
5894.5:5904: 0.67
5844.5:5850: 0.60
